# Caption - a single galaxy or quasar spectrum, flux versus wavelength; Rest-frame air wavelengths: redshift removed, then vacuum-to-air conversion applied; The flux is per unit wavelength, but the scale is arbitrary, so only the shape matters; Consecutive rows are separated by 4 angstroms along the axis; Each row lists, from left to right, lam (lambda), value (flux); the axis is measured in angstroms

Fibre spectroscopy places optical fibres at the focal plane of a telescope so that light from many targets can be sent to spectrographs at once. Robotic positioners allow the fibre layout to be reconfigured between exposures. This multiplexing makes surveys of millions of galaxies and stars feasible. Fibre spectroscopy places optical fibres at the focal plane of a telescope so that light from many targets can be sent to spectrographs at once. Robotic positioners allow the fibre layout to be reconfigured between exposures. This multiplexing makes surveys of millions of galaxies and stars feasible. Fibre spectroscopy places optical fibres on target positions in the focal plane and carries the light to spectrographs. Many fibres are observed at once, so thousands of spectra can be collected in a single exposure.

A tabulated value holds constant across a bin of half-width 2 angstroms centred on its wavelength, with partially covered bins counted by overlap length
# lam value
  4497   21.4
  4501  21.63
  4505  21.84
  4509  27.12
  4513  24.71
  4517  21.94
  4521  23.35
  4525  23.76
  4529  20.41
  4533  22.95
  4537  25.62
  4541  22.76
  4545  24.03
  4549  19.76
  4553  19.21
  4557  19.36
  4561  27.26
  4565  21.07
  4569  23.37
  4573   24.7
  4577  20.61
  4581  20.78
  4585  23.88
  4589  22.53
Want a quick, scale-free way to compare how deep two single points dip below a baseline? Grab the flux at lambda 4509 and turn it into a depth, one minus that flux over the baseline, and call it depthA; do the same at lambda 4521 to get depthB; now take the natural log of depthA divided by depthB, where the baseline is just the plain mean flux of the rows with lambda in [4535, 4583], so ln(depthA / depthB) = 1.6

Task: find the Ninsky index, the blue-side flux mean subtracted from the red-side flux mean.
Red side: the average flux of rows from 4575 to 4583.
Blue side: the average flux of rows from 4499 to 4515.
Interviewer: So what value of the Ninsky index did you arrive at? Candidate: -3.1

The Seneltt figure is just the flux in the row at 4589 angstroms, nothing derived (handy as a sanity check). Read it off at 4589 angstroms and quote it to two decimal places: 22.53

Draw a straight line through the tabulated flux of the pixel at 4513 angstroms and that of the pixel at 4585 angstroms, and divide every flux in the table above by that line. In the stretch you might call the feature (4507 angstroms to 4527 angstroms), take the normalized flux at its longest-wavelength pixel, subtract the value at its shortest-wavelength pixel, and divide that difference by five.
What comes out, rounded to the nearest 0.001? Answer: -0.026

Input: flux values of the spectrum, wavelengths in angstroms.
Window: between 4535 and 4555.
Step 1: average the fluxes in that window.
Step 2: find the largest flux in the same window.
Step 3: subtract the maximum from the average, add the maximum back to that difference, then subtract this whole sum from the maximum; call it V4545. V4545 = 3.3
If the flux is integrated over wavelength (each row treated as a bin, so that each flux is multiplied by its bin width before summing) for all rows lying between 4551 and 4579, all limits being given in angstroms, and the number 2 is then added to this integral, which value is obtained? 624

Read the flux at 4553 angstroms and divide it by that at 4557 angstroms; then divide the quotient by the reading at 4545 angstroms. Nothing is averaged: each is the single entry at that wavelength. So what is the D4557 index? 0.041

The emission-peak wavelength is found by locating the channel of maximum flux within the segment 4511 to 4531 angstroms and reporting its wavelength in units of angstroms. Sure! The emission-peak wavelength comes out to 4513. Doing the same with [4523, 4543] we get 4537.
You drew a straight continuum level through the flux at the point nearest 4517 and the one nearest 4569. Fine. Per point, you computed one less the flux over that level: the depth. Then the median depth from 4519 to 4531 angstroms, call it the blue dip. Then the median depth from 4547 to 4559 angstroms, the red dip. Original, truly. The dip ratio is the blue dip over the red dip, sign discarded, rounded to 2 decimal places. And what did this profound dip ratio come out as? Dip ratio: 0.37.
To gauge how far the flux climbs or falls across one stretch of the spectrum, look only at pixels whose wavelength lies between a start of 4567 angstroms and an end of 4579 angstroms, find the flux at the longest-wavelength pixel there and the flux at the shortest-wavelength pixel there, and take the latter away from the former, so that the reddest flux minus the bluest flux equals -2.8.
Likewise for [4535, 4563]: 1.6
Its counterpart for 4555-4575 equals 5.3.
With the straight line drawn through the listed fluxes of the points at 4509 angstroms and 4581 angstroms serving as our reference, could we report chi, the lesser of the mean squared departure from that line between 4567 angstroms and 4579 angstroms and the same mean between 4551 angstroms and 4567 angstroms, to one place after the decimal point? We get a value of 4.3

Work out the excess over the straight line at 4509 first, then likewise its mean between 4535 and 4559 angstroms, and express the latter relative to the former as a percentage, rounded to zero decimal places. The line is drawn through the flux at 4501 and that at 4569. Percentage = -19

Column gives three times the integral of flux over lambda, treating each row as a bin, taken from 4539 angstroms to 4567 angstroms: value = 1841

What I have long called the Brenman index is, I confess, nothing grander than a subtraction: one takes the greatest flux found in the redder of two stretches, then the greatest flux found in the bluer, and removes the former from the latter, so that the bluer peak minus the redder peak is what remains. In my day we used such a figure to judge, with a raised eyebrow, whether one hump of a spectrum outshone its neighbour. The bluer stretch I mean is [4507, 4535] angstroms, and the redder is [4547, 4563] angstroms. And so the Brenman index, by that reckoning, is -0.1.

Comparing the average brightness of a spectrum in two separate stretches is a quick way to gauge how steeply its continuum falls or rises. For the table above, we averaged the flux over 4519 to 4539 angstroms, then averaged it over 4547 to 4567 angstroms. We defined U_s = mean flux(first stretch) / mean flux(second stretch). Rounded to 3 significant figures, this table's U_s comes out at 1.09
